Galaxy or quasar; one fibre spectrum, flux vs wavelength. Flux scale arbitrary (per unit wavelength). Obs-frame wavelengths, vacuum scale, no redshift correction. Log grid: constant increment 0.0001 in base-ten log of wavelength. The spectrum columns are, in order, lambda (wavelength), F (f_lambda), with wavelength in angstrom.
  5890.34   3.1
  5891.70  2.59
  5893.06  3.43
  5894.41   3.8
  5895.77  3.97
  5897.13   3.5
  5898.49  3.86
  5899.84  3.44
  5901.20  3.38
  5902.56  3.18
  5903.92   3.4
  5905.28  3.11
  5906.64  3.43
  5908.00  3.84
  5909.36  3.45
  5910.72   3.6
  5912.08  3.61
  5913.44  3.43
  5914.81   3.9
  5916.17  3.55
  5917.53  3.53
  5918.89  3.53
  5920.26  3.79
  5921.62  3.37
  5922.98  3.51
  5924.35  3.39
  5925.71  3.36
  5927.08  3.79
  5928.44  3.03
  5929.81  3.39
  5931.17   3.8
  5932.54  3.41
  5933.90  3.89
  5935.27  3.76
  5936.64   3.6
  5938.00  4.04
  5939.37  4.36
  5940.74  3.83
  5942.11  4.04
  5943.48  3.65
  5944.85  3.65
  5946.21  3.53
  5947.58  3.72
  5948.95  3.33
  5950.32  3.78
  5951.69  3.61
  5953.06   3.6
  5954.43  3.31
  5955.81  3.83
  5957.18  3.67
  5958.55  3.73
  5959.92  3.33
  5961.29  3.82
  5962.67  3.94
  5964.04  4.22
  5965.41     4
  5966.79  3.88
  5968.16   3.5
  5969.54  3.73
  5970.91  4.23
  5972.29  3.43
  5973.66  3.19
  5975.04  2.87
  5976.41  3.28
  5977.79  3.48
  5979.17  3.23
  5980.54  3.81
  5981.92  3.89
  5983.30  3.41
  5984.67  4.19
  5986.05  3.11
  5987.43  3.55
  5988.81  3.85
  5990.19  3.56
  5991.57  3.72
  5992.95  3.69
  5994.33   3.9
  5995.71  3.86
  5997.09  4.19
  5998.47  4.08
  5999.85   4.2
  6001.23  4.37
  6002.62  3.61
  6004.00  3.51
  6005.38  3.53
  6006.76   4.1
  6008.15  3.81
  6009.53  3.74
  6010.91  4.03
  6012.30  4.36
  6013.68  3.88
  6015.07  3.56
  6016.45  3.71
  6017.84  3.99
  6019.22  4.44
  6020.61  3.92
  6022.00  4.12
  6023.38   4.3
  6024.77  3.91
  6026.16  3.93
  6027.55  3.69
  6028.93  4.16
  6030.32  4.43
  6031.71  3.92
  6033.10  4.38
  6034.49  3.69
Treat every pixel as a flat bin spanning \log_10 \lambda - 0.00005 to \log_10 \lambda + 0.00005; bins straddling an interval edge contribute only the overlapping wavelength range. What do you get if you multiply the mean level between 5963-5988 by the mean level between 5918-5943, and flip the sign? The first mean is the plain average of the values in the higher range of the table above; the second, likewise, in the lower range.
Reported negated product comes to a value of -13.2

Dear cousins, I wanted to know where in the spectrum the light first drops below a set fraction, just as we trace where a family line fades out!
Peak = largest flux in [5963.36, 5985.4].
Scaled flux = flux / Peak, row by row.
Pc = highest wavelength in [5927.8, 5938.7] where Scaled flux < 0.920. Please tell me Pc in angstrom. 5936.64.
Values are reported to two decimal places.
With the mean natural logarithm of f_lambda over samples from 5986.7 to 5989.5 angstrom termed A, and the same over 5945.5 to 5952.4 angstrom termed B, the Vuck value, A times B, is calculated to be 1.67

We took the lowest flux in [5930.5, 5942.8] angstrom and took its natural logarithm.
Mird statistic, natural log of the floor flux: 1.23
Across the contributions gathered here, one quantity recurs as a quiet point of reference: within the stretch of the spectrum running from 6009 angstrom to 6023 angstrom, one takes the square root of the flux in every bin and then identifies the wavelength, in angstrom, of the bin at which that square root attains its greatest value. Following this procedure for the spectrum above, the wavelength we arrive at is 6019.22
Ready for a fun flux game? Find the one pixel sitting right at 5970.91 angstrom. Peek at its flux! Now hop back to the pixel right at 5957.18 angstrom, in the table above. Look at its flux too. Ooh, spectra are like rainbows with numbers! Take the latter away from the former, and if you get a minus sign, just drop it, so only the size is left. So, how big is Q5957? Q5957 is 0.56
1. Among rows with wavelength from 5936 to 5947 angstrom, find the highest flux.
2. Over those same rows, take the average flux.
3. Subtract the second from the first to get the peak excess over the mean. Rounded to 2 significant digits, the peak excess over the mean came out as 0.52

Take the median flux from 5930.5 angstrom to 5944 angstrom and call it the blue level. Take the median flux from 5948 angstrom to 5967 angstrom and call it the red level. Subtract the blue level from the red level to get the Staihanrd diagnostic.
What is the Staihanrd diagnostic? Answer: -0.06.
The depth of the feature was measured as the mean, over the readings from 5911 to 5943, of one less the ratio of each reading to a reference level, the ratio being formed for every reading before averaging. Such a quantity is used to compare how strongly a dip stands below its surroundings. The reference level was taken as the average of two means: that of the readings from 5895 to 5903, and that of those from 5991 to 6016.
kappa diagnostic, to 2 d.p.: 0.02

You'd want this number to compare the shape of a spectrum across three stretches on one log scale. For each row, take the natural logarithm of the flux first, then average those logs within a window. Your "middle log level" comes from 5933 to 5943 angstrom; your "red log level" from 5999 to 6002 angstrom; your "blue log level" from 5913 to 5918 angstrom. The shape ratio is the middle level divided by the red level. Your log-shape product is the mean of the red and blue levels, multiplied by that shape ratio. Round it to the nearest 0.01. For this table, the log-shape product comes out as 1.29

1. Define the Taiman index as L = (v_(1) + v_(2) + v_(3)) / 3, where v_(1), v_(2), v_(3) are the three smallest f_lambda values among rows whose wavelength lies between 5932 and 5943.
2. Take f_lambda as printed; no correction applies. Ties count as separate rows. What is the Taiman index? 3.6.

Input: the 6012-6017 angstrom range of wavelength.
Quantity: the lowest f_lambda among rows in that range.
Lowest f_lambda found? 3.56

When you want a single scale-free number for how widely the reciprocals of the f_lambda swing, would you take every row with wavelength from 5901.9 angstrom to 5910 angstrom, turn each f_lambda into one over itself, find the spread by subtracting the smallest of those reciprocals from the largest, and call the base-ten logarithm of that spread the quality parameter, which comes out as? -1.21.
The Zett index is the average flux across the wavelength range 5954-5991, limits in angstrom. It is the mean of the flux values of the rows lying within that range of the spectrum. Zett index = 3.63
